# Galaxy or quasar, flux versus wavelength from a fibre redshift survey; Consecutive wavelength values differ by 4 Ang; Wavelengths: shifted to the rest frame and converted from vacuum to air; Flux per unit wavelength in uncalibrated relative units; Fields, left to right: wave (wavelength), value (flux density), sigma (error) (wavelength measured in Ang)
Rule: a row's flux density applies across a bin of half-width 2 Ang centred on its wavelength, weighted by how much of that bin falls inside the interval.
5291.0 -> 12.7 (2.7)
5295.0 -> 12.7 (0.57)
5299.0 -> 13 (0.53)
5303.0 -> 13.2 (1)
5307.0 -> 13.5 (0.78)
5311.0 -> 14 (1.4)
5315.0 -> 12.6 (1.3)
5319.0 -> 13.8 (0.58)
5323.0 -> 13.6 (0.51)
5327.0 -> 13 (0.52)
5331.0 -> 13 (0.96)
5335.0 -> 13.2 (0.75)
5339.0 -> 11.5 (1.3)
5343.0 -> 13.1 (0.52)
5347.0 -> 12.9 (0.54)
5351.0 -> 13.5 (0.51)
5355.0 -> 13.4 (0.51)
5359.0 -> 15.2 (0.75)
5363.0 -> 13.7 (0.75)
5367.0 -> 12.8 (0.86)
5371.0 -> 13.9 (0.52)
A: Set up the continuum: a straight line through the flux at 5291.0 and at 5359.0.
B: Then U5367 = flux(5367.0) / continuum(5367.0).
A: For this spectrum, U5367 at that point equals 0.83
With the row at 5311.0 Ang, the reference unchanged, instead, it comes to 1.04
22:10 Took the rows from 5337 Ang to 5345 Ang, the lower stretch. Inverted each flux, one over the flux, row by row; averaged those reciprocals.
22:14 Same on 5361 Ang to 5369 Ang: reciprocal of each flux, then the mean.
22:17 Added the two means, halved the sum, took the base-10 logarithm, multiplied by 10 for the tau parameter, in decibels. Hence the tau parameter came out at -11.0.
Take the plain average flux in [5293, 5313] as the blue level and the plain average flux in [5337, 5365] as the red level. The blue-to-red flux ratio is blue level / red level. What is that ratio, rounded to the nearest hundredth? 1.00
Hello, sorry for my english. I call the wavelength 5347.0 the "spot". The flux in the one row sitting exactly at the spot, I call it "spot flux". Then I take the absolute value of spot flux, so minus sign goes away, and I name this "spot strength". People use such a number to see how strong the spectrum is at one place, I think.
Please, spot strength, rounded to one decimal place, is 12.9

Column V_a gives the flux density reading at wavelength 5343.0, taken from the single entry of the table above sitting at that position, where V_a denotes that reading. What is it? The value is 13.1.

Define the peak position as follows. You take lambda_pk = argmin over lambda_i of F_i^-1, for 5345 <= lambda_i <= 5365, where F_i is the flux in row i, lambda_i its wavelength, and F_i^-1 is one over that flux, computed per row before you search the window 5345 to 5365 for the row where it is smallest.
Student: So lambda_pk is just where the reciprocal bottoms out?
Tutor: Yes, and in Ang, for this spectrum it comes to 5359.0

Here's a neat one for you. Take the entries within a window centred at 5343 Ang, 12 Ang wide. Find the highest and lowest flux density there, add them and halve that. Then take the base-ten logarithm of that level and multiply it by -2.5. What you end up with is -2.72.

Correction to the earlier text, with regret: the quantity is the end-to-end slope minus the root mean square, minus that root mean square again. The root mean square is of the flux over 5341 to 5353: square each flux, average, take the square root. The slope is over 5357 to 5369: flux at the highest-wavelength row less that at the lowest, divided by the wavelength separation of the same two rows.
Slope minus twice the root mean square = -26.6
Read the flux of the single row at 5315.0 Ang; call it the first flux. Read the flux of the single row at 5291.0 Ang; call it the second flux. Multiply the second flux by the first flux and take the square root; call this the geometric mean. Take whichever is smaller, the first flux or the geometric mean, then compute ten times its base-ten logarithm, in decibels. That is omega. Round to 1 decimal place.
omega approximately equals 11.0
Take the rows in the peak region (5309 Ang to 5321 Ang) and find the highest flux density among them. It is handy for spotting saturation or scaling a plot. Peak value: 14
